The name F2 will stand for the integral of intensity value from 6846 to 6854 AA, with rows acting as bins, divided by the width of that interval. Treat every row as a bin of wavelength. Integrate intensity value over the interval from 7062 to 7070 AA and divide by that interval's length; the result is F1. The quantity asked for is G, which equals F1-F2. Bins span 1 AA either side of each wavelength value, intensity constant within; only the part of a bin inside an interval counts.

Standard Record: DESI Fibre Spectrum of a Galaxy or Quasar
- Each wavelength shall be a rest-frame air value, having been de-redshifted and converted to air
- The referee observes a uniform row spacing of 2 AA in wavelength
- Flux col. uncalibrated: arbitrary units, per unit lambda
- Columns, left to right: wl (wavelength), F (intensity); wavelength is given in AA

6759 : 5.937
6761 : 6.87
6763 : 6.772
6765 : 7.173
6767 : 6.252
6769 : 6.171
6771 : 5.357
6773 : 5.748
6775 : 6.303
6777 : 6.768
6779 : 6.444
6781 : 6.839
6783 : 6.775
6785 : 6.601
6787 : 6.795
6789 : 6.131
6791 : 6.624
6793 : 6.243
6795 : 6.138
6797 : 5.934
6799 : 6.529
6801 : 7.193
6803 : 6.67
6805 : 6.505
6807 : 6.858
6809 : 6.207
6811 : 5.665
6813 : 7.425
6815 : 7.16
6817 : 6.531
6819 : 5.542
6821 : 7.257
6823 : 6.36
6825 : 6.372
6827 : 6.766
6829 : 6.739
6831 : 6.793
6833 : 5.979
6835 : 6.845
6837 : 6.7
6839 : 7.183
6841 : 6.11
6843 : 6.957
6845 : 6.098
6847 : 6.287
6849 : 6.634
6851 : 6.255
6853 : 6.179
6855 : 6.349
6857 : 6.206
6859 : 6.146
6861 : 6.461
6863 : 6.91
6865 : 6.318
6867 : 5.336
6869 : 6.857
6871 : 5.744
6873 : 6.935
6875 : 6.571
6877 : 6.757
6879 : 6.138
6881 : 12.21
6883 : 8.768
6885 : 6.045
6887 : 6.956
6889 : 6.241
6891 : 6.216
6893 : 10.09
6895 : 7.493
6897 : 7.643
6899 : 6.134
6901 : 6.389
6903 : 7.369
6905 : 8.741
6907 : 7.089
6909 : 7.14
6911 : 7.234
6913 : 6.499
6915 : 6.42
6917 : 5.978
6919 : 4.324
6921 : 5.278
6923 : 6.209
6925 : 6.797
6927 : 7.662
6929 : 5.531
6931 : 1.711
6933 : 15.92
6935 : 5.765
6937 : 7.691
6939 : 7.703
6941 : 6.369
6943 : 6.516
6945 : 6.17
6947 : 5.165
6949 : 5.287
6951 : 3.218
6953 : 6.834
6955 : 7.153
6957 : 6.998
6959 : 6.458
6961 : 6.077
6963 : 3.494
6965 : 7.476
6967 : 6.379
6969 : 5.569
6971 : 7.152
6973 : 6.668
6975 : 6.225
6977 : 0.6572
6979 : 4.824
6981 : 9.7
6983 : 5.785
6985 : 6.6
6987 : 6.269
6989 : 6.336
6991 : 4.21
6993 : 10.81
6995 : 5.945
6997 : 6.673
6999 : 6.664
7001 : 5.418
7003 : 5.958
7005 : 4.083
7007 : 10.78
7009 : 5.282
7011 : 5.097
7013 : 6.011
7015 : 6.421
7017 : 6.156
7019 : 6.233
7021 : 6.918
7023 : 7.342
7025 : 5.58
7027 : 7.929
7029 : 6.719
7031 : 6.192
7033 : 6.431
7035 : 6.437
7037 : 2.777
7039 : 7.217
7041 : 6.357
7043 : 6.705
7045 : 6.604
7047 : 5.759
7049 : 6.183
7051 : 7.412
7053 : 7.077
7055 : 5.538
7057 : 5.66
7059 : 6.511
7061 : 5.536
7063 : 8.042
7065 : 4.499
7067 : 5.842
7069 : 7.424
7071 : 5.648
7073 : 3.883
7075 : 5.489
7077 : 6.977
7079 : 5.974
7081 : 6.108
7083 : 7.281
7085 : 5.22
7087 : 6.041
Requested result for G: 0.1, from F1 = 6.5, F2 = 6.3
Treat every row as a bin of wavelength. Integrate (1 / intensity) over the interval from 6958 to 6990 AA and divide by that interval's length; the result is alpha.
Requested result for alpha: 0.250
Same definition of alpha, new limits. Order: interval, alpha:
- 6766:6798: 0.159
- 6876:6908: 0.138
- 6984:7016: 0.167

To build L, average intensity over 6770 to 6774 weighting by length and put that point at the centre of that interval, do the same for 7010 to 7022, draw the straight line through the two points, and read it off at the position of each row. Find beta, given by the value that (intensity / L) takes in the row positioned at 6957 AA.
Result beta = 1.17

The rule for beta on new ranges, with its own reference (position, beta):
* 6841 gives 1.07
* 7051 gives 1.19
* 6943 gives 1.09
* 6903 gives 1.26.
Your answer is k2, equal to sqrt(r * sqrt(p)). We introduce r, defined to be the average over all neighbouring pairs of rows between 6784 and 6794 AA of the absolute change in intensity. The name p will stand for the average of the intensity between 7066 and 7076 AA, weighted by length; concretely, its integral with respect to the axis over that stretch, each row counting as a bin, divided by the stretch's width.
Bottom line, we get 1.0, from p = 5.66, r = 0.4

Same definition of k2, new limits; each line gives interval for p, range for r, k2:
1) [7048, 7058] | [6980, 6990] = 1.8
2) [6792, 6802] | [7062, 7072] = 2.3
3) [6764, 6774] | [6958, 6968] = 2.2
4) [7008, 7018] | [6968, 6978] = 2.2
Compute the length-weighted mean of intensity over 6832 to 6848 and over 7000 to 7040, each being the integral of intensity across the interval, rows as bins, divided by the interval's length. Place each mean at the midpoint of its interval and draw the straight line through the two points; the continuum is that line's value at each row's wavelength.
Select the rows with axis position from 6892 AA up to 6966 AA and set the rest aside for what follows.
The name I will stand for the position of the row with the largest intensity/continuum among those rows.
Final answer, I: 6933 AA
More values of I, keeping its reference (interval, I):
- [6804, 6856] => 6813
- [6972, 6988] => 6981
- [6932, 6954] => 6933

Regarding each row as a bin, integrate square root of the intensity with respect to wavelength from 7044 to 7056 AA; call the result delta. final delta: 30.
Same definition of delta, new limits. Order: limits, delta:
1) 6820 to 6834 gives 36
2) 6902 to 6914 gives 32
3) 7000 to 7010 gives 25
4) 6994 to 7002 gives 20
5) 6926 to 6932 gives 13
